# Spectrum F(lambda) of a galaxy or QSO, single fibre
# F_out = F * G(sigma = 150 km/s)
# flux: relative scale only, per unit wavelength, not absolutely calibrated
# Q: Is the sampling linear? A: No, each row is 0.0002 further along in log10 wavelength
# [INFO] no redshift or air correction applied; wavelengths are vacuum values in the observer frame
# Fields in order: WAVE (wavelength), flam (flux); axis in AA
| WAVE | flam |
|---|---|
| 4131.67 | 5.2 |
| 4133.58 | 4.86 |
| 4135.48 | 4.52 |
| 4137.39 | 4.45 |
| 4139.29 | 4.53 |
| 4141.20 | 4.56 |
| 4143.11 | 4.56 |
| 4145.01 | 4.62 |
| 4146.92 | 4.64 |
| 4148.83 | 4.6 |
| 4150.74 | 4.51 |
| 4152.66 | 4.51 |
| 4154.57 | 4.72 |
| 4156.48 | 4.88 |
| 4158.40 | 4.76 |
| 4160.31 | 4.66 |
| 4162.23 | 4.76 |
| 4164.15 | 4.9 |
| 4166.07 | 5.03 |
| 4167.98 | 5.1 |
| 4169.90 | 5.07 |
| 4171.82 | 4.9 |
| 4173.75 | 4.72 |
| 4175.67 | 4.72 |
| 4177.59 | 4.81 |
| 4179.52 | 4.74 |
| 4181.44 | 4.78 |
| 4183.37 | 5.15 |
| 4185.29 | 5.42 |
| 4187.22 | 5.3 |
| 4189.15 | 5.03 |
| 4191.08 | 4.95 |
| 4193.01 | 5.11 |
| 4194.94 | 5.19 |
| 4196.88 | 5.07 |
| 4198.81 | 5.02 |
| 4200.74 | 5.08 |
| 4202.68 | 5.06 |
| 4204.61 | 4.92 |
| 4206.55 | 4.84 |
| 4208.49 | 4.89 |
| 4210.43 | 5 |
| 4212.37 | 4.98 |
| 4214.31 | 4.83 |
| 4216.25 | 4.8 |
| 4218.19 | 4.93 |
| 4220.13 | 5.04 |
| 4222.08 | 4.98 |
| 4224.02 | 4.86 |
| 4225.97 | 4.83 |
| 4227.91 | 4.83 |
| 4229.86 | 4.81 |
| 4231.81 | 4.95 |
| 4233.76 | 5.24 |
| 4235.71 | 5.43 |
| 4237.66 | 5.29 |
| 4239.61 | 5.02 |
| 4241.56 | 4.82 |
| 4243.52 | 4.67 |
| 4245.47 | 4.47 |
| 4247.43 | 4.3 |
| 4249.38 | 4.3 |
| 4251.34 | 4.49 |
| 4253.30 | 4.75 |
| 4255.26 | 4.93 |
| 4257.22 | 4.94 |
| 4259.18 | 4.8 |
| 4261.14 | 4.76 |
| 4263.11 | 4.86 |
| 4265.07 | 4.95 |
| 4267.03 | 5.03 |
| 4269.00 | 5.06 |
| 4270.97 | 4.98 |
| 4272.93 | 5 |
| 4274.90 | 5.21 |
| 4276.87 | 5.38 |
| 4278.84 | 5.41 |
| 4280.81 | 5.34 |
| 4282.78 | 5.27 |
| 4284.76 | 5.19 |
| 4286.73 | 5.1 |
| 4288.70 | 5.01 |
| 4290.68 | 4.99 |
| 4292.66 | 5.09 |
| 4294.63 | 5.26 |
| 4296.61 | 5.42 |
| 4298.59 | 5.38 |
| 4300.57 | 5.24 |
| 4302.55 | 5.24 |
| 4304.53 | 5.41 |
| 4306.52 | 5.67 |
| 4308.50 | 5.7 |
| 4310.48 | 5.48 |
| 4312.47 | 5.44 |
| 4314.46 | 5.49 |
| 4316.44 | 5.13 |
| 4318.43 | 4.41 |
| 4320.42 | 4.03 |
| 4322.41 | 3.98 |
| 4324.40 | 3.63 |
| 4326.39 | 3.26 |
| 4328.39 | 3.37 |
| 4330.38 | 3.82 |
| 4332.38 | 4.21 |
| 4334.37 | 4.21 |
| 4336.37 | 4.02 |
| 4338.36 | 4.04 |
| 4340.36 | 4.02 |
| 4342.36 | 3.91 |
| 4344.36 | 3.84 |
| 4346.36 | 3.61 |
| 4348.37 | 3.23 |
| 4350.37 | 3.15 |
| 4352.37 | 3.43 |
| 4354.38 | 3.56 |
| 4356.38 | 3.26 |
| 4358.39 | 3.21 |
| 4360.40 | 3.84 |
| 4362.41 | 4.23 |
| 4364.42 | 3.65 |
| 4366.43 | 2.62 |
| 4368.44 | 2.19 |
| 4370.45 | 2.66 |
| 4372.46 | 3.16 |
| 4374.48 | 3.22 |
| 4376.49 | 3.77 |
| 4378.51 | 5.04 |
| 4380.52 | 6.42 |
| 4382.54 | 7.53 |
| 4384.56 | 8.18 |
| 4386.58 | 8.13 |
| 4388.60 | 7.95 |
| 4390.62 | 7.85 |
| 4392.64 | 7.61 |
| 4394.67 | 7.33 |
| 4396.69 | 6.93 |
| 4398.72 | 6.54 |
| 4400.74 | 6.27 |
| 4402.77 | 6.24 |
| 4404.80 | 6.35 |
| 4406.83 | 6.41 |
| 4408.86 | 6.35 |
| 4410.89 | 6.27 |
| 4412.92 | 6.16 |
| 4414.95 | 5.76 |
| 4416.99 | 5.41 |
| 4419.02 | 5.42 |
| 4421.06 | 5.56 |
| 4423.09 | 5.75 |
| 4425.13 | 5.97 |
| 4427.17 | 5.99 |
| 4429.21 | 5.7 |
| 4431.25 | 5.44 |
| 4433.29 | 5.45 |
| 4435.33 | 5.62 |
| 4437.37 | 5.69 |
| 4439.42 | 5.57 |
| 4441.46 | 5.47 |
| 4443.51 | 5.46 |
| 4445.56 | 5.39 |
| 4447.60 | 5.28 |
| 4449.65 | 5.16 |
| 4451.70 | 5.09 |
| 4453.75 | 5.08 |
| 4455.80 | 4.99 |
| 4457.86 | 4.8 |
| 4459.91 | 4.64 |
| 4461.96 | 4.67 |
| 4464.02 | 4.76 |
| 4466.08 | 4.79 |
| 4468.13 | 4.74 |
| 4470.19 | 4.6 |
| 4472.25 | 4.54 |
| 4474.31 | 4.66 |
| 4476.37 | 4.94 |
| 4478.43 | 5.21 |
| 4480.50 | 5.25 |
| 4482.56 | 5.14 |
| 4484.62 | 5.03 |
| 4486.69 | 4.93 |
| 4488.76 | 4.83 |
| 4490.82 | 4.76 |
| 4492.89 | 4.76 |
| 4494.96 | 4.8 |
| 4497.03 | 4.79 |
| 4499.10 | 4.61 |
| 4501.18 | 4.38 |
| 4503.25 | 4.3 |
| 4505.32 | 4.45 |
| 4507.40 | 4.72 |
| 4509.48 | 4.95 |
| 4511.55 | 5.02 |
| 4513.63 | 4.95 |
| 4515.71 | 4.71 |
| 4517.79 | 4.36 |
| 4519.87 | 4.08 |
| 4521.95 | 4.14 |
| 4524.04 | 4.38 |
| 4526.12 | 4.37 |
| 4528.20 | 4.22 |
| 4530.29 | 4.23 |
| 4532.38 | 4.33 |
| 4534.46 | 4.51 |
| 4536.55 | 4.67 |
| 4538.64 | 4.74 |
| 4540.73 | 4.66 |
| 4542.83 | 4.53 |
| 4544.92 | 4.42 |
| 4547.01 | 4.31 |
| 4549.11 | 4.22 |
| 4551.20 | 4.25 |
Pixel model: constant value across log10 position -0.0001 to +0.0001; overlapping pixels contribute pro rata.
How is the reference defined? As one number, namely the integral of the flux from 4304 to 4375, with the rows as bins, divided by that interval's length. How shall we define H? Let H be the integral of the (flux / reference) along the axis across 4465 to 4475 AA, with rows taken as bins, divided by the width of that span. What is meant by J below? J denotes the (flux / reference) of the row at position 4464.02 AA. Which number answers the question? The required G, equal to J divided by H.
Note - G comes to 1.0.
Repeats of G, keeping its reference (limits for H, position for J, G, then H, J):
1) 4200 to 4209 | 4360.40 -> 0.8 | 1.26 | 0.97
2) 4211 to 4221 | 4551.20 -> 0.9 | 1.25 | 1.08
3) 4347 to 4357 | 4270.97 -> 1.5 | 0.85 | 1.26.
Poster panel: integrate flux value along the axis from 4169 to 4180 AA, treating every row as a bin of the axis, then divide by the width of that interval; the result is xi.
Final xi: 4.8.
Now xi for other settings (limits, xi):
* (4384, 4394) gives 7.9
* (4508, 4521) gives 4.7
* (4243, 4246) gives 4.6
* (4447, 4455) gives 5.1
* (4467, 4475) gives 4.6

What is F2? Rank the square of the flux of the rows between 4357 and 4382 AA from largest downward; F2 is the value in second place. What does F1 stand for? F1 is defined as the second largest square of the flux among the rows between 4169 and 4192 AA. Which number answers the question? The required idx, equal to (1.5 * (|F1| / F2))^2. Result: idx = 3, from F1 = 28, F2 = 25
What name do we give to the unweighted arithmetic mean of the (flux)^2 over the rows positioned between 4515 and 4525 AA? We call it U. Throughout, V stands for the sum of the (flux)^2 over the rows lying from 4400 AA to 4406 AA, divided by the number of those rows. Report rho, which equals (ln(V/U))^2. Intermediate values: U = 18.8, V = 40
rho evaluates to 0.5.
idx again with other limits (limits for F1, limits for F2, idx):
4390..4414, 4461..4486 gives 10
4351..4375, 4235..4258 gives 1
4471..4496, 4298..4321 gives 2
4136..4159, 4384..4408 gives 0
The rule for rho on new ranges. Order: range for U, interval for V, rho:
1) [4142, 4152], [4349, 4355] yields 0.4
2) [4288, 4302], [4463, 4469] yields 0.0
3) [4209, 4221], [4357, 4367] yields 0.4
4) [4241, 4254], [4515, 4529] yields 0.0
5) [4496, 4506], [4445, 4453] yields 0.1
